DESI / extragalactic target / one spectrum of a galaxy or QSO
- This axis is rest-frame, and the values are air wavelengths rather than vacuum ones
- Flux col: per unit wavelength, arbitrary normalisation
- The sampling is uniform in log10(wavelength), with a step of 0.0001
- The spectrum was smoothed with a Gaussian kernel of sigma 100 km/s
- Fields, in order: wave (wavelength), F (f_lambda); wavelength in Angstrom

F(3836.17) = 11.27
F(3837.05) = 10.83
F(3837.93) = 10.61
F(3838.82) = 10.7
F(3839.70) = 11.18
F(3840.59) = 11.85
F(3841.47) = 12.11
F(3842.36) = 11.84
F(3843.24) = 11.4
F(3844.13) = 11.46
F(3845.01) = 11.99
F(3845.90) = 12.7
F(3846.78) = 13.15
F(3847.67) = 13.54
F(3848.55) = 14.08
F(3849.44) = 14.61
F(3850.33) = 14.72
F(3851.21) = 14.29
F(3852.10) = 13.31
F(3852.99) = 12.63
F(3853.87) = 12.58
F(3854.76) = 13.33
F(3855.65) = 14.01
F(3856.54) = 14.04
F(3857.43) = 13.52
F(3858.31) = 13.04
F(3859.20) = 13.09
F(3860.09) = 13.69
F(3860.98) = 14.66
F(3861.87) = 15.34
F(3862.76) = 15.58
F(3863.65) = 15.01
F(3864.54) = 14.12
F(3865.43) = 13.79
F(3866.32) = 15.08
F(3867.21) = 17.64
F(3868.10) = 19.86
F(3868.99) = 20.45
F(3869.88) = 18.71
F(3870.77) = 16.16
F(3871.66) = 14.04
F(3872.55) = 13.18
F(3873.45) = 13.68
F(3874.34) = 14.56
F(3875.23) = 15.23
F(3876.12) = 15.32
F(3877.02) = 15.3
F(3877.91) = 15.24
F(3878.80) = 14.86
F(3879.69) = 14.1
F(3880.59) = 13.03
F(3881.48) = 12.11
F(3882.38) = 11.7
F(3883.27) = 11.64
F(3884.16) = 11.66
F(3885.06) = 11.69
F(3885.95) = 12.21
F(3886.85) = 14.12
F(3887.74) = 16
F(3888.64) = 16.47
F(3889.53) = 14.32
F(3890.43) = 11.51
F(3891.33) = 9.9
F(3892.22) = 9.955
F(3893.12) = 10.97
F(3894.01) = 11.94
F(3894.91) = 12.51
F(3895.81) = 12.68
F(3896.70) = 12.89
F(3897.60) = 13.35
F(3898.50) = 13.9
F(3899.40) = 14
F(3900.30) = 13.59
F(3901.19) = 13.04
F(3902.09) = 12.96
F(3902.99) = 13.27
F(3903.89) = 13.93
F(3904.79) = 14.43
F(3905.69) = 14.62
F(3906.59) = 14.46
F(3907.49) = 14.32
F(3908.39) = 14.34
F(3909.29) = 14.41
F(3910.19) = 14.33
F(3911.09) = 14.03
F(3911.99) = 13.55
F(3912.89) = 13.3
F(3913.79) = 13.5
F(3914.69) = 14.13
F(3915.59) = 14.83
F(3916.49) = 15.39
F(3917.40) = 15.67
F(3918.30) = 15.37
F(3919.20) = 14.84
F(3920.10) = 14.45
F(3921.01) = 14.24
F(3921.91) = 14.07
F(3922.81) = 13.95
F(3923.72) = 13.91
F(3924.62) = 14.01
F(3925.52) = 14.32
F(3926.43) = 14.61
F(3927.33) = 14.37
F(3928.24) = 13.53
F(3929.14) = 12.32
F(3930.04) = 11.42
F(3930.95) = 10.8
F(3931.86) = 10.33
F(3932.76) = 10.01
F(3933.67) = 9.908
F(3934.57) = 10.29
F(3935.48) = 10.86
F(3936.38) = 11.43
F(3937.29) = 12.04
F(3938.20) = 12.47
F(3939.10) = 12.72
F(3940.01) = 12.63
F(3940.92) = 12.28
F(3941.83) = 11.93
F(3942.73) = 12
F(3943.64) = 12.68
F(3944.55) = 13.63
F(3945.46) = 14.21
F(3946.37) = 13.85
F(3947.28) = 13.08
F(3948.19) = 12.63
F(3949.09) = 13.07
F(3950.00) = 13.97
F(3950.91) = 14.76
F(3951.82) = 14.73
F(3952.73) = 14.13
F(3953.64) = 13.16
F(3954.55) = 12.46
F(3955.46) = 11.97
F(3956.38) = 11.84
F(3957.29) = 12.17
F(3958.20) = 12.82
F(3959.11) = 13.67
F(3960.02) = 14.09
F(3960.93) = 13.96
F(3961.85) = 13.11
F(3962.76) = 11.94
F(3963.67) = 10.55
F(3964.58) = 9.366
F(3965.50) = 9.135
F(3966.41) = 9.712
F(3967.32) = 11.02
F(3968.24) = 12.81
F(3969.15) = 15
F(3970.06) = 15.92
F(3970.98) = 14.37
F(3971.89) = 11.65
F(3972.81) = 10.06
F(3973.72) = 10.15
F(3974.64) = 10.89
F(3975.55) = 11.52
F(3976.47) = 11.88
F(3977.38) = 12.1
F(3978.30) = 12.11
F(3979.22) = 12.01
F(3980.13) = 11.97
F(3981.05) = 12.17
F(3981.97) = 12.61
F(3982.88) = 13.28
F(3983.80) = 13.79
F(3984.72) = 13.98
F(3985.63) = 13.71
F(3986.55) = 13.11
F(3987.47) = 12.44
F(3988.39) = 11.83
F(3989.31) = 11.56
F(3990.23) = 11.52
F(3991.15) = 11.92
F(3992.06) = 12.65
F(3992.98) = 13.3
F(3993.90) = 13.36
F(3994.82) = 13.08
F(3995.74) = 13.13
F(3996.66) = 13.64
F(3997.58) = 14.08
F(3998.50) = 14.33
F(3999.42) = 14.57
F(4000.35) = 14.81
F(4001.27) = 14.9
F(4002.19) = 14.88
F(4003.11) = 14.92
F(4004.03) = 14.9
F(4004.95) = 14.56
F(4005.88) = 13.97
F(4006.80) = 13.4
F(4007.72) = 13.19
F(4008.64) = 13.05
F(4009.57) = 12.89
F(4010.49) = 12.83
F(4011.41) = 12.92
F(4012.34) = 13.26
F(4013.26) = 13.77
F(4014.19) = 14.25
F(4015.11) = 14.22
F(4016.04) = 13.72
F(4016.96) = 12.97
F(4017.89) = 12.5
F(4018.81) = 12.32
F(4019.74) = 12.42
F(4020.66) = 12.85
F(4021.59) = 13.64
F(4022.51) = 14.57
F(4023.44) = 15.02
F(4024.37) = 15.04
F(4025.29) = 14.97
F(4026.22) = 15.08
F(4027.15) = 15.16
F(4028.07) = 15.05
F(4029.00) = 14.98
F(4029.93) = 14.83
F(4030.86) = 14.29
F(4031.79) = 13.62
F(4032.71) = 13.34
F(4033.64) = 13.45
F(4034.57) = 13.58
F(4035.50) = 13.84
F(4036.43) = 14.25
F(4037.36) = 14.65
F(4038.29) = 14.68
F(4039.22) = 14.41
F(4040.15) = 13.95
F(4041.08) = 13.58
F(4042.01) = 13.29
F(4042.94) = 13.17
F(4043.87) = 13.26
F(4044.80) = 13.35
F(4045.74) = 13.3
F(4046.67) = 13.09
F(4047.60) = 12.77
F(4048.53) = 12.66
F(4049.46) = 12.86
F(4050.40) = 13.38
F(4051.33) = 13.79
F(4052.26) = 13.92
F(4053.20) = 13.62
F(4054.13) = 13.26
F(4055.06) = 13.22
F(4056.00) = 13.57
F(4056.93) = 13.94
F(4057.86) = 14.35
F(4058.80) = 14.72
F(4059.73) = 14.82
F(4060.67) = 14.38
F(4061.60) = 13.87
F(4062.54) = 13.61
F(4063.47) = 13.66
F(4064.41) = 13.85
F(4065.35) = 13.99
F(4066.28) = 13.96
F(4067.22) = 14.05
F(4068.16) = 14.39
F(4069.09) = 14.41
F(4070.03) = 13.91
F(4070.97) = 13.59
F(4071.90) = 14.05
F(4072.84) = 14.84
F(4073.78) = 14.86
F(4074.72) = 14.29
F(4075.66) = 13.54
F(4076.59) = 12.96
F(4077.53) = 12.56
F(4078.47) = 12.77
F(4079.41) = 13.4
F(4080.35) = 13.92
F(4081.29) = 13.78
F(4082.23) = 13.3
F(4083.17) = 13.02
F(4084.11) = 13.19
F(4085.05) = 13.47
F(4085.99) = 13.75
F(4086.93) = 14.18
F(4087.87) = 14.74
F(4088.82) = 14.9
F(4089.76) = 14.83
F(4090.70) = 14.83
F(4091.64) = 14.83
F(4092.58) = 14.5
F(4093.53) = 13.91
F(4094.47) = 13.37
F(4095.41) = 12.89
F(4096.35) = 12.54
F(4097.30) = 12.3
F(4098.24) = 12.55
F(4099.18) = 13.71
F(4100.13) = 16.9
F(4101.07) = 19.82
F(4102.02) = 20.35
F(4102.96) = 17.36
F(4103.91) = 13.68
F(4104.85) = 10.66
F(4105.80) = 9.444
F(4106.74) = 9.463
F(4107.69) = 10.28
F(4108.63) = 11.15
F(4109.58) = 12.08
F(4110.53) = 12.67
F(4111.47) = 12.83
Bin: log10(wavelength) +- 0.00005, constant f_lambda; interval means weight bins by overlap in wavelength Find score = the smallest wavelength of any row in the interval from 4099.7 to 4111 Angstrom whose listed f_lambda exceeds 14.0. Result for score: 4100.13 Angstrom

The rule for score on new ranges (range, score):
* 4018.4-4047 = 4022.51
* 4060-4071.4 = 4060.67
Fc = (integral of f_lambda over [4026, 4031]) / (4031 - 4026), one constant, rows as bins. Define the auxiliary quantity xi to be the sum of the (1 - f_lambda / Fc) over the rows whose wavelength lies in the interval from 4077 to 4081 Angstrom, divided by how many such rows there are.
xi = 0.12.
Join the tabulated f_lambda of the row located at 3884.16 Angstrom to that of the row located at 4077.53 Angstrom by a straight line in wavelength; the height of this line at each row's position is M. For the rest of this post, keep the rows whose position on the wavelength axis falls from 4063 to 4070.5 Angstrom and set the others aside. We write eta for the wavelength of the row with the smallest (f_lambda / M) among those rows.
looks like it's 4063.47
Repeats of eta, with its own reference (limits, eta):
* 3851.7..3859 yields 3853.87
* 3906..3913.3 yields 3912.89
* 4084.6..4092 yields 4085.05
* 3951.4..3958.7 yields 3956.38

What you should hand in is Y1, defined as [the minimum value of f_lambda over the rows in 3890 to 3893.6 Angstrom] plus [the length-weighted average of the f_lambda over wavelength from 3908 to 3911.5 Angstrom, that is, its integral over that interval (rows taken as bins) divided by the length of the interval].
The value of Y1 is 24.2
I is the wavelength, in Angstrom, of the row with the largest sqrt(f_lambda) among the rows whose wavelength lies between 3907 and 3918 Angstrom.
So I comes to 3917.40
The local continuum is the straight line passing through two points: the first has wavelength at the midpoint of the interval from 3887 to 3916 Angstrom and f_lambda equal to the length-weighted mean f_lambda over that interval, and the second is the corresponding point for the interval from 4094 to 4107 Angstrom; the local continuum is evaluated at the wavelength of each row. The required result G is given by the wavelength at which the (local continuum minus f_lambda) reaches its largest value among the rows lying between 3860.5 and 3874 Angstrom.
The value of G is 3872.55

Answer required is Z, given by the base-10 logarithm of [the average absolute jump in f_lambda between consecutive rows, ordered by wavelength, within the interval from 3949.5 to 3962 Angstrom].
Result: -0.27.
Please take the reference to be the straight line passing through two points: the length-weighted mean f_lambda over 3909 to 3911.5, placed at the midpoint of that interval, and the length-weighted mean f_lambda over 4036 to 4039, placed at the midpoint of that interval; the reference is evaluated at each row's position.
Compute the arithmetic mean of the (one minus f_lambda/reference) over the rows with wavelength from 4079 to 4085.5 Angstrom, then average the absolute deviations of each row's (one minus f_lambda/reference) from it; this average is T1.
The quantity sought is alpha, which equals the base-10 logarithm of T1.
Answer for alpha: -1.8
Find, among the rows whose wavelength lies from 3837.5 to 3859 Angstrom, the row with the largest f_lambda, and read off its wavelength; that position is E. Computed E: 3850.33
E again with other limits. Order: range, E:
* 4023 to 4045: 4027.15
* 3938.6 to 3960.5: 3950.91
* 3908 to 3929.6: 3917.40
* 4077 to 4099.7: 4088.82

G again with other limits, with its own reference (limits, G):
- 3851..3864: 3853.87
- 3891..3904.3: 3891.33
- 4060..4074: 4070.97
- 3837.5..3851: 3837.93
